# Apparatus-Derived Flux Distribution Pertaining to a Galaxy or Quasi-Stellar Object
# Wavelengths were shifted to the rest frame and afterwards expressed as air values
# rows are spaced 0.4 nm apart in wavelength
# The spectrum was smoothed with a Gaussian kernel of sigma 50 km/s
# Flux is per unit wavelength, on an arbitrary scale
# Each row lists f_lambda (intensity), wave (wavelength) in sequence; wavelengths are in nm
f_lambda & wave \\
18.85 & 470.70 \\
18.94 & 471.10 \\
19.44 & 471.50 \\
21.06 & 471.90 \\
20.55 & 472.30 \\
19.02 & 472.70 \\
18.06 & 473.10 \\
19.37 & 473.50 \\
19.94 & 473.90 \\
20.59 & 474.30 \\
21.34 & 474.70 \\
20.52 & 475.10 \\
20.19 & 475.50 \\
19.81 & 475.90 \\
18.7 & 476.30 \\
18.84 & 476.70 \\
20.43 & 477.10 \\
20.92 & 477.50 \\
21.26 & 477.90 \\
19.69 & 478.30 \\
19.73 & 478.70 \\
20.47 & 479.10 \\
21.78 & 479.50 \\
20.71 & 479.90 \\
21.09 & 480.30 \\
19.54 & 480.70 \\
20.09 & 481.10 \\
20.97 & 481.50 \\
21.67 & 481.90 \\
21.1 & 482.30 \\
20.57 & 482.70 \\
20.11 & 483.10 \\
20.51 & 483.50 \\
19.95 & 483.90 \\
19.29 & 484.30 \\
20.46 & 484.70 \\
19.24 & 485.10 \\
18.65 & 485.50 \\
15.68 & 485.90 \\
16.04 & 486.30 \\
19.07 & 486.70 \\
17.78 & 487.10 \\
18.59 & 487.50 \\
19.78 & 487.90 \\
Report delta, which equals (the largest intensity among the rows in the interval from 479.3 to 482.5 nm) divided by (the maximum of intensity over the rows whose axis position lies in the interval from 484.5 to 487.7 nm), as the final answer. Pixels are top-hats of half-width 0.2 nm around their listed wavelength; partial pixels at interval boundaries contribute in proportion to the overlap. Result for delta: 1.06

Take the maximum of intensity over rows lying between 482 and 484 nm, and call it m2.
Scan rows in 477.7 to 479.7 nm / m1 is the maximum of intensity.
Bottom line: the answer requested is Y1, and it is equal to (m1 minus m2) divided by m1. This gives 0.03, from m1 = 21.78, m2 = 21.1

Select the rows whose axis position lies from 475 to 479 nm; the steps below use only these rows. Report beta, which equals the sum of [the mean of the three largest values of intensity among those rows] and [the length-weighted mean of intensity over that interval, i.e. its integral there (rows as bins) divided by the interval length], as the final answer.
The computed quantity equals 40.9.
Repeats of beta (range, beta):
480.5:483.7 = 41.8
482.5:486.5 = 39.6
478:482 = 42.1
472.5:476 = 40.7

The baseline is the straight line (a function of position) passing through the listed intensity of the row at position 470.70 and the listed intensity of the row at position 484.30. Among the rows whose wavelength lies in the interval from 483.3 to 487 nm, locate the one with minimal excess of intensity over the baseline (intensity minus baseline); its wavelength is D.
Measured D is 485.90 nm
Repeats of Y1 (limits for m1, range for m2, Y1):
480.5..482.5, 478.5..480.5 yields -0.01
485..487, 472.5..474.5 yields -0.07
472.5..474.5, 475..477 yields 0.00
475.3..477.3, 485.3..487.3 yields 0.07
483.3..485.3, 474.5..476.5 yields -0.04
